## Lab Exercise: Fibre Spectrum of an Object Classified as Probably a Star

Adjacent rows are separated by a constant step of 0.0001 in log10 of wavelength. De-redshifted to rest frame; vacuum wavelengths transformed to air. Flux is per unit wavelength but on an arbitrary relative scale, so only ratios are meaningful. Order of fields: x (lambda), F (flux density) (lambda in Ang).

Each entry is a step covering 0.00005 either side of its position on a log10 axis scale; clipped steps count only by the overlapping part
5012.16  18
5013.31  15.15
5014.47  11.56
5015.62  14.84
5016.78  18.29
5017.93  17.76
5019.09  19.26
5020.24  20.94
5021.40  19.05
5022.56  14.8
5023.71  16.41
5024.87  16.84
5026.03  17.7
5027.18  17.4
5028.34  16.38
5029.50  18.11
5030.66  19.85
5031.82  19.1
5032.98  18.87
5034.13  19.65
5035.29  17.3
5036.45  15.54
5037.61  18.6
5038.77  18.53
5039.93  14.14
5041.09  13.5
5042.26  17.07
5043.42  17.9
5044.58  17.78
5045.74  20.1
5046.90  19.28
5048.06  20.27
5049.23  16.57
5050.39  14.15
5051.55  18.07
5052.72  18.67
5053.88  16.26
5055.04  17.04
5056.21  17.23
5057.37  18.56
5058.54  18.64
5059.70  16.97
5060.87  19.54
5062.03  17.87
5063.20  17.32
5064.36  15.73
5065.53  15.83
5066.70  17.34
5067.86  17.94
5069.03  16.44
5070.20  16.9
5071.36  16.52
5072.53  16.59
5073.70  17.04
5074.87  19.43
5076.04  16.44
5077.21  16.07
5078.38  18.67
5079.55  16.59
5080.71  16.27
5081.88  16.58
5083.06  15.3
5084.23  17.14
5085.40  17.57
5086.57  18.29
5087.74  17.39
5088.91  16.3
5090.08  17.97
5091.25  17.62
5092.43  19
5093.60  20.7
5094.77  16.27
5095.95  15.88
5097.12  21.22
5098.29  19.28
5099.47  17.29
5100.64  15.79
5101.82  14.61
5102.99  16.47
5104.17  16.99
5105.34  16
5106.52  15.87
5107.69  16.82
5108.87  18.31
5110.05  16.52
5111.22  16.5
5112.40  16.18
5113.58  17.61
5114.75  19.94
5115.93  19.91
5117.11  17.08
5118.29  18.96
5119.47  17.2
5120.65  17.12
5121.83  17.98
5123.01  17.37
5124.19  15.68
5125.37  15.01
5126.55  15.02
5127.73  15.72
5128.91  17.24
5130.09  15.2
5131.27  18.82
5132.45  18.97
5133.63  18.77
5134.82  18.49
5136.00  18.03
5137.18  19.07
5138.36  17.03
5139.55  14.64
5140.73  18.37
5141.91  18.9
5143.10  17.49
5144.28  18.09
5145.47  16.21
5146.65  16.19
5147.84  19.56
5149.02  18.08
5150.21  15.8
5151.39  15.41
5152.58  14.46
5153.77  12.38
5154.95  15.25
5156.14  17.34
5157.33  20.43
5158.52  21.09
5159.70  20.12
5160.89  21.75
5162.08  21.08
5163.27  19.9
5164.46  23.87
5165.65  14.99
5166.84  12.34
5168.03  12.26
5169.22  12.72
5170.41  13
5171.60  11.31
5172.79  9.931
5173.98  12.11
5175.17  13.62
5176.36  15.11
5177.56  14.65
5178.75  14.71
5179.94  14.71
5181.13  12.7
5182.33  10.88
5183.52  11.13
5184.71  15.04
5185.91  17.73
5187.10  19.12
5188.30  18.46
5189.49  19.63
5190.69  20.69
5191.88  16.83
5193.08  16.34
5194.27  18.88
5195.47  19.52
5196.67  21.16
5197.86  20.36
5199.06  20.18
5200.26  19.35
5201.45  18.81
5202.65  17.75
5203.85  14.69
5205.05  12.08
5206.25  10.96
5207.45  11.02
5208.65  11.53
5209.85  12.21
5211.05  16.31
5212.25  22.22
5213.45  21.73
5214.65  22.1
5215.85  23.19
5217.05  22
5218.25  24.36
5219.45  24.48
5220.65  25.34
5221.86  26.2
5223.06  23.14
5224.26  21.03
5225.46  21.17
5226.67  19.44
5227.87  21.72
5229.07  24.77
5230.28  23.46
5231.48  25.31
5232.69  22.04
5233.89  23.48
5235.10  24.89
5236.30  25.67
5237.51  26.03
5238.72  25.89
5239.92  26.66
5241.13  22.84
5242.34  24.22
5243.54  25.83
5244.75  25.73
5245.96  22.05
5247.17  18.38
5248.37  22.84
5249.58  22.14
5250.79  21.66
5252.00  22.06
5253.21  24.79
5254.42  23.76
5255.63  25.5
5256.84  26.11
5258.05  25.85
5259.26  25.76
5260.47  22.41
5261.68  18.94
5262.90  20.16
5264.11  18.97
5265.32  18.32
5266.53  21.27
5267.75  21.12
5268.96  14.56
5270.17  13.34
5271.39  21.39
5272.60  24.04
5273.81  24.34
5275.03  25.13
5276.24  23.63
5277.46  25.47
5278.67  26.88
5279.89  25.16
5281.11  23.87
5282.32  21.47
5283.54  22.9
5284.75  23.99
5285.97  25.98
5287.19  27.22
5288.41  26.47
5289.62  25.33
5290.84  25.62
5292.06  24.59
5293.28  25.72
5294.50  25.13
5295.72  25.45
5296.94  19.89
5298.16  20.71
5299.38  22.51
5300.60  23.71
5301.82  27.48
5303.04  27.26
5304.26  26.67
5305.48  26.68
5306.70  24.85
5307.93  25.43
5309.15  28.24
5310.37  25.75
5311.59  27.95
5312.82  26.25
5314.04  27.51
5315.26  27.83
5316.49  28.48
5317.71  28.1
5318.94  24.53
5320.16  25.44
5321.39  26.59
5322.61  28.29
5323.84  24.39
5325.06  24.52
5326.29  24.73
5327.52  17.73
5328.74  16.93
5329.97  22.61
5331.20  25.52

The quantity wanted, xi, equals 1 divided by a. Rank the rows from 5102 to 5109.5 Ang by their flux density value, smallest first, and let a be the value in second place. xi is 0.0625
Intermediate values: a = 16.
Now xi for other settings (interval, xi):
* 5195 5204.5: 0.0563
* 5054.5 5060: 0.0587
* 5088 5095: 0.0613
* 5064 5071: 0.0632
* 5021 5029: 0.0611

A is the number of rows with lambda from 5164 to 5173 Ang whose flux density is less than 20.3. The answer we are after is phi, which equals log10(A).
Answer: 0.85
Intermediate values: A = 7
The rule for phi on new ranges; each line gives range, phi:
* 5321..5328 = 0.00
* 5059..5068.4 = 0.90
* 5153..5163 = 0.60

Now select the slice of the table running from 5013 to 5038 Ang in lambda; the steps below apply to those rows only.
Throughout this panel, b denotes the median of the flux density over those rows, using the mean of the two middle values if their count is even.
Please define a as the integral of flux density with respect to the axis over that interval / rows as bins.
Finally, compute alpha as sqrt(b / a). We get 0.202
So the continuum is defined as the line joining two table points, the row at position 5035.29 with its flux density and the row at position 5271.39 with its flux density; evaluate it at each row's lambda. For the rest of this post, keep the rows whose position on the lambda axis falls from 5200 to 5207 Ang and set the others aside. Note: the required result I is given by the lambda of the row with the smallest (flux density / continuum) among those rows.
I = 5206.25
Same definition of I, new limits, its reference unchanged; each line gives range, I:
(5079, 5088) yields 5083.06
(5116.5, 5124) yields 5120.65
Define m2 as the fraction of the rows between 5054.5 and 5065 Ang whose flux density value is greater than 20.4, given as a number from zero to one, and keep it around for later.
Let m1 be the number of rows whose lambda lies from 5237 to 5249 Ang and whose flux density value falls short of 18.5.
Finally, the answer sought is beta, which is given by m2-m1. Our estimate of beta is -1.0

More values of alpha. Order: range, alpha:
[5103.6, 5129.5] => 0.196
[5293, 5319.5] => 0.195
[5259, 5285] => 0.200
